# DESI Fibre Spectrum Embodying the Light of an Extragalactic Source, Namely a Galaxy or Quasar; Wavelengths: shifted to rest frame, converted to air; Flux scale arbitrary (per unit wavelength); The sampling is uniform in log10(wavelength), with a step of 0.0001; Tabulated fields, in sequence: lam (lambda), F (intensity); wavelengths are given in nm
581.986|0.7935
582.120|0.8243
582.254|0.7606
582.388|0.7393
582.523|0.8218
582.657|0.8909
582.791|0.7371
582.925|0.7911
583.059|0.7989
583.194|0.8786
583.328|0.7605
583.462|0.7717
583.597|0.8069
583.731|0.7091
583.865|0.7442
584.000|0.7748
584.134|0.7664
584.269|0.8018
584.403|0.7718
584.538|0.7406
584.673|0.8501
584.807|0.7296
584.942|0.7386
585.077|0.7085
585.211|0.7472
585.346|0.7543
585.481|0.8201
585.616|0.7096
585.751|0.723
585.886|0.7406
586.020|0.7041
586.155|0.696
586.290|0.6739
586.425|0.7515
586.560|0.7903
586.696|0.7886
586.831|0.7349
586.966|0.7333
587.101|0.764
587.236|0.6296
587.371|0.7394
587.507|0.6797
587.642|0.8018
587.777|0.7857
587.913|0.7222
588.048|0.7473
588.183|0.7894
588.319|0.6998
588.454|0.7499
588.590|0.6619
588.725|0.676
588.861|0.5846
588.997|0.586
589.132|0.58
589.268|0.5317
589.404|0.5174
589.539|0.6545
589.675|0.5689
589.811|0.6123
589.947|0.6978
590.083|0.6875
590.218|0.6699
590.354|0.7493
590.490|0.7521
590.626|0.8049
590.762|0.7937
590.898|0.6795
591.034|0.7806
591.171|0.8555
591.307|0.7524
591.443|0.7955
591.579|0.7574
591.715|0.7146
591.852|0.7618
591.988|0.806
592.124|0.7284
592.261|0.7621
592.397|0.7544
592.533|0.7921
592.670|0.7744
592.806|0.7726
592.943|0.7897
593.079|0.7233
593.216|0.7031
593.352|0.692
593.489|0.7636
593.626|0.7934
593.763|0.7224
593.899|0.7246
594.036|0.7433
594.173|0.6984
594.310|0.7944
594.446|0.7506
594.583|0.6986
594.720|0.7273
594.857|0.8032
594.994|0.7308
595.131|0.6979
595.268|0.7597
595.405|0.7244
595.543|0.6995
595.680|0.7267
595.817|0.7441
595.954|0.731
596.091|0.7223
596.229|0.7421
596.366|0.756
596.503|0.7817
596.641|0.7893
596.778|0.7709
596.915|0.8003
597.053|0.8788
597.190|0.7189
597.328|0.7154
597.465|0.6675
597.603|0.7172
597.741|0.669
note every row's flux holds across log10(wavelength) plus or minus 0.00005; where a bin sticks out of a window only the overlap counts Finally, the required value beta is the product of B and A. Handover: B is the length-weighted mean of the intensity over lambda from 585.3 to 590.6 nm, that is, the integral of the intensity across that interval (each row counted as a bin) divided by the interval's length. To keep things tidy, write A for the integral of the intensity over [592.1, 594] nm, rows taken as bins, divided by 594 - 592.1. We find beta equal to 0.525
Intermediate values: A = 0.750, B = 0.699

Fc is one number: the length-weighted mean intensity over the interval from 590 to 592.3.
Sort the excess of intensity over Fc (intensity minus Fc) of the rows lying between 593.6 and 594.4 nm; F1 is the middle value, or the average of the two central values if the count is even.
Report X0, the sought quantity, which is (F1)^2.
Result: 0.0005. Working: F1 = -0.022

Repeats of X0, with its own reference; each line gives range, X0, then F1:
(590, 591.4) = 0.0000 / -0.003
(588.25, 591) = 0.0068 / -0.083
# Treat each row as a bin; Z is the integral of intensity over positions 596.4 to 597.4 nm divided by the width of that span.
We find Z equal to 0.779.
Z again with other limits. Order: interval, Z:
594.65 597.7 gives 0.745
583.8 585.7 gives 0.761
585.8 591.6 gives 0.708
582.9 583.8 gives 0.788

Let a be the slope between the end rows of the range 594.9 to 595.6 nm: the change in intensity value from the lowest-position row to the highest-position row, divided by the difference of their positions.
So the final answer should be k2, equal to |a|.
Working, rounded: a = -0.06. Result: 0.057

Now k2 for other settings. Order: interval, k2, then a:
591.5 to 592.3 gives 0.007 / 0.01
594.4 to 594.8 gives 0.085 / -0.09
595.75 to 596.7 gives 0.055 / 0.05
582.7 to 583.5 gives 0.052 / 0.05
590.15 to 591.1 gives 0.136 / 0.14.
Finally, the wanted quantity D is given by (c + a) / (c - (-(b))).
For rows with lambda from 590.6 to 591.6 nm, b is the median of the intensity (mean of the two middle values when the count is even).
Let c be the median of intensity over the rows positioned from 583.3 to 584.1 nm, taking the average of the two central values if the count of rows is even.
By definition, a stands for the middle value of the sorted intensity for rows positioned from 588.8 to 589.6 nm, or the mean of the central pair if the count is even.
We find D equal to 0.868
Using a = 0.582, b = 0.787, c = 0.766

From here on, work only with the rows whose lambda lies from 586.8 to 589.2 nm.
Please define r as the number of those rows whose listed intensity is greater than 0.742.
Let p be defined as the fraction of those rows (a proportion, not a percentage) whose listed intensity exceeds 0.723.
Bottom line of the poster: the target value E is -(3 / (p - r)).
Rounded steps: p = 0.5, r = 6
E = 0.55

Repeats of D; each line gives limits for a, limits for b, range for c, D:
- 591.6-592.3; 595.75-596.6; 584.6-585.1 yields 1.013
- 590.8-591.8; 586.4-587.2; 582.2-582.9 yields 1.000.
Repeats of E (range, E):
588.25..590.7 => 0.79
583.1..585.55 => 0.25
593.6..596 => 0.48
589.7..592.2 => 0.29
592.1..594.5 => 0.29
